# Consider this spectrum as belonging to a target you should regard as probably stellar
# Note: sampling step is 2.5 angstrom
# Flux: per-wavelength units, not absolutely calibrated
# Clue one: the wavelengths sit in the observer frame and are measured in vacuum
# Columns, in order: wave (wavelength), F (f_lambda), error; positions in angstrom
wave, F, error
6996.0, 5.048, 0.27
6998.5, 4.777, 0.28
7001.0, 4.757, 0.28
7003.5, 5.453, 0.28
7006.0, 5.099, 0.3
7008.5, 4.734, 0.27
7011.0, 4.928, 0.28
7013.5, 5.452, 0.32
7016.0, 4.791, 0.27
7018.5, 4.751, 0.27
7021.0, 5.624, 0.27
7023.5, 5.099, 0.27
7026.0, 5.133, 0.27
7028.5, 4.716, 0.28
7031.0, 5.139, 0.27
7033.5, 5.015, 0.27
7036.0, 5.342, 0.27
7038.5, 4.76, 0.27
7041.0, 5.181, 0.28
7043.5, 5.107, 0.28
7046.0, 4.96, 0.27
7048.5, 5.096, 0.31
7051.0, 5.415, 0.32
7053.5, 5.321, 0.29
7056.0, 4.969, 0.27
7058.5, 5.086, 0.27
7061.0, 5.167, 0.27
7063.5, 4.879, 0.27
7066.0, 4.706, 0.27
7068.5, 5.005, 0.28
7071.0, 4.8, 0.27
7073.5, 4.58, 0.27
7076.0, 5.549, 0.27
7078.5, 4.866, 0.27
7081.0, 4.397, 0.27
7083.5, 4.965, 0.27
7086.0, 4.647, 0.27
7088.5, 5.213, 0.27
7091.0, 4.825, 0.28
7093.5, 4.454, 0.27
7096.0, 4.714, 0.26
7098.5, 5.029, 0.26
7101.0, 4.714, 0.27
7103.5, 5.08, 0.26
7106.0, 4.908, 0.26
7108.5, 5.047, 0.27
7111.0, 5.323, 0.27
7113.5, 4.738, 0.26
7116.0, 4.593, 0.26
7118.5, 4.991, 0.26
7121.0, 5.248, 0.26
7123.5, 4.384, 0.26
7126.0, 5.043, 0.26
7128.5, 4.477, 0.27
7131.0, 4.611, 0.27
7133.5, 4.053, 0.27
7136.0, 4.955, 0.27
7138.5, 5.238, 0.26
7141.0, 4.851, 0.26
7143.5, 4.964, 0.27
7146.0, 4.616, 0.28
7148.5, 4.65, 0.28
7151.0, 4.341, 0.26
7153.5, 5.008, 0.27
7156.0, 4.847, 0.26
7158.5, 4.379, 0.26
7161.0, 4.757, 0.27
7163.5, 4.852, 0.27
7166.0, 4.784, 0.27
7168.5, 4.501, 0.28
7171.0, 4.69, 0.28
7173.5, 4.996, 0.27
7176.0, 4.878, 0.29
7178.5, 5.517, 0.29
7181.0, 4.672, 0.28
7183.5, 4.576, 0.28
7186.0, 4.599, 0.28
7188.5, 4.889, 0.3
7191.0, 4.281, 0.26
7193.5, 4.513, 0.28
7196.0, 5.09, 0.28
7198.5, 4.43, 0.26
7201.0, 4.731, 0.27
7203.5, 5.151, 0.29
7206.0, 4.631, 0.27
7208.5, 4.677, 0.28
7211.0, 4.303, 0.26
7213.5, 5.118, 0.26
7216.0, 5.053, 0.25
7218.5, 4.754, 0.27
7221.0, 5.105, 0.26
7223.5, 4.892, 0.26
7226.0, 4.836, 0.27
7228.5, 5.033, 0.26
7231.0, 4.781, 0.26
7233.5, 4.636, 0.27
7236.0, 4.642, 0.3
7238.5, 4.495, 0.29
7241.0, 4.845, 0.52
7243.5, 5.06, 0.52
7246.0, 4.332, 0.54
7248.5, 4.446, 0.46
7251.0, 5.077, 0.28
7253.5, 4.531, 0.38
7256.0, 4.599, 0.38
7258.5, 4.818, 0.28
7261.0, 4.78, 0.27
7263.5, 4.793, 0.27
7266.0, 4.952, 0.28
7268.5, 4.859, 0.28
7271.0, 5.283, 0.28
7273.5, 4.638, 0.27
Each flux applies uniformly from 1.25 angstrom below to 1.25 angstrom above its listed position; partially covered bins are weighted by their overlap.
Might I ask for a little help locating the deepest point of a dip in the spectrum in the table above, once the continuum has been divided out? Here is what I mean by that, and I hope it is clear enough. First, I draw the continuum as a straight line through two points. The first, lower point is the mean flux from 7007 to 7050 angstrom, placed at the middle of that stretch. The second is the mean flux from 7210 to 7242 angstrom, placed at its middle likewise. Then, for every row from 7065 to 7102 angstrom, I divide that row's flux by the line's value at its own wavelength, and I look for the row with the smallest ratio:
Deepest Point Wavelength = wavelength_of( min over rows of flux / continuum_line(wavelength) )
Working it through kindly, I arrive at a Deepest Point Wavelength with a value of 7081.0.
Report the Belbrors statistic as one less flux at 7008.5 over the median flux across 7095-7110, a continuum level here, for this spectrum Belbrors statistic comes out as 0.047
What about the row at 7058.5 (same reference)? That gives -0.024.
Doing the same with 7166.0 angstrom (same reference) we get 0.037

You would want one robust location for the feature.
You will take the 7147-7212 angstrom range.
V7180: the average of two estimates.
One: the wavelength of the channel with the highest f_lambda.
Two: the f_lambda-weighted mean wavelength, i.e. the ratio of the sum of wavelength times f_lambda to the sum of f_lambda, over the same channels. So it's 7179.1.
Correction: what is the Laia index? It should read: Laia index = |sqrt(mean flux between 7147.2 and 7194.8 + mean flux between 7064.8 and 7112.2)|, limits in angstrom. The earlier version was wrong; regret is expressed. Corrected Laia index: 3.100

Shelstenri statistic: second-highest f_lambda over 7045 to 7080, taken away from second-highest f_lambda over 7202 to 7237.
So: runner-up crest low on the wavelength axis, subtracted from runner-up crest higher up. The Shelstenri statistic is -0.30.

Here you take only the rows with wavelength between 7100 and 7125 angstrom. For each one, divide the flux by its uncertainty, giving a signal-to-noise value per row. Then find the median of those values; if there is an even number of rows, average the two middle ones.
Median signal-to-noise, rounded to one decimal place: 18.8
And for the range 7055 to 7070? 18.2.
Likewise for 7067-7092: 17.8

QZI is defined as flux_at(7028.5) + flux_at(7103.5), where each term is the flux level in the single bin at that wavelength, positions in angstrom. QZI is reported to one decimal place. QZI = 9.8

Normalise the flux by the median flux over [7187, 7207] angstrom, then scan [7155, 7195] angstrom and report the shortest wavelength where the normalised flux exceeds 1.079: 7178.5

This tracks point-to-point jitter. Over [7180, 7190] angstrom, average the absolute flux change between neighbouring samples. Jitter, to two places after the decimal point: 0.14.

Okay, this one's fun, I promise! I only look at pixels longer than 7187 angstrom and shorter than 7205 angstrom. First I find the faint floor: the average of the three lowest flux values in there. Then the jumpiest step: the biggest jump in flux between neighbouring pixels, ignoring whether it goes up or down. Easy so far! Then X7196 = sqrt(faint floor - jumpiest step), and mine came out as 1.94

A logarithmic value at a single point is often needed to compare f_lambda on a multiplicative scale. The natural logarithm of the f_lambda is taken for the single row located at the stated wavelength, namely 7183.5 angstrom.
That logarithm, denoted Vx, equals 1.52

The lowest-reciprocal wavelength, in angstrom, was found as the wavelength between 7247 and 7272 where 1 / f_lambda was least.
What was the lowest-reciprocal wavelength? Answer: 7271.0 angstrom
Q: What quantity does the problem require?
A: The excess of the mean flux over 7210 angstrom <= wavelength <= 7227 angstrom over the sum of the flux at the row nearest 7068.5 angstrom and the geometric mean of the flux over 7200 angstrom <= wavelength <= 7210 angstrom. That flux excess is -4.9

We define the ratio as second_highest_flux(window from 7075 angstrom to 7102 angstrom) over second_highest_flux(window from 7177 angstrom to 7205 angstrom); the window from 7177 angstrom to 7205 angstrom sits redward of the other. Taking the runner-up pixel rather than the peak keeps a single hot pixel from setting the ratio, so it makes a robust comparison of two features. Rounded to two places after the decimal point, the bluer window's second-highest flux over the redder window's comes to 1.01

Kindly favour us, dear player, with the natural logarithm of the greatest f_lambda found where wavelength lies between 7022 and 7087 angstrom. 1.71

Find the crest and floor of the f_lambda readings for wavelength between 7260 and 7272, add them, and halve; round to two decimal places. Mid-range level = 5.03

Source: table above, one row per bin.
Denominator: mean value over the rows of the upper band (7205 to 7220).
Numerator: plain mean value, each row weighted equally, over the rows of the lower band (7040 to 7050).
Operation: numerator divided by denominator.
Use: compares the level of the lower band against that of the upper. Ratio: 1.07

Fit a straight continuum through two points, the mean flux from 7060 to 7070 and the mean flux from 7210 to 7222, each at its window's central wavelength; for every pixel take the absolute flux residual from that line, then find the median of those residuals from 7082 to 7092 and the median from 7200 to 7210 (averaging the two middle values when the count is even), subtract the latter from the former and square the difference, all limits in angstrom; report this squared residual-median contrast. 0.001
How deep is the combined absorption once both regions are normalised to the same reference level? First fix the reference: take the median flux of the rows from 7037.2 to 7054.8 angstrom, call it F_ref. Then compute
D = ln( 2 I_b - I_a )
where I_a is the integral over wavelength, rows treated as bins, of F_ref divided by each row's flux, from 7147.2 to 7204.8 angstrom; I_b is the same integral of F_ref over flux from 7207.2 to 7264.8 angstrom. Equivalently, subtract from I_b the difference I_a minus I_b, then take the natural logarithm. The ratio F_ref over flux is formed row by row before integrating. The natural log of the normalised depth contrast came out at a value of 4.12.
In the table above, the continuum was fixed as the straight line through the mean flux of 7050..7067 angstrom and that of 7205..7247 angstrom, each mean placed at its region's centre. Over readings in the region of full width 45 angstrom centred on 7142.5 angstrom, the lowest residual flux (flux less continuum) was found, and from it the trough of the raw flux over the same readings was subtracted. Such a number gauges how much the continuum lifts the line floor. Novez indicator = -4.94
